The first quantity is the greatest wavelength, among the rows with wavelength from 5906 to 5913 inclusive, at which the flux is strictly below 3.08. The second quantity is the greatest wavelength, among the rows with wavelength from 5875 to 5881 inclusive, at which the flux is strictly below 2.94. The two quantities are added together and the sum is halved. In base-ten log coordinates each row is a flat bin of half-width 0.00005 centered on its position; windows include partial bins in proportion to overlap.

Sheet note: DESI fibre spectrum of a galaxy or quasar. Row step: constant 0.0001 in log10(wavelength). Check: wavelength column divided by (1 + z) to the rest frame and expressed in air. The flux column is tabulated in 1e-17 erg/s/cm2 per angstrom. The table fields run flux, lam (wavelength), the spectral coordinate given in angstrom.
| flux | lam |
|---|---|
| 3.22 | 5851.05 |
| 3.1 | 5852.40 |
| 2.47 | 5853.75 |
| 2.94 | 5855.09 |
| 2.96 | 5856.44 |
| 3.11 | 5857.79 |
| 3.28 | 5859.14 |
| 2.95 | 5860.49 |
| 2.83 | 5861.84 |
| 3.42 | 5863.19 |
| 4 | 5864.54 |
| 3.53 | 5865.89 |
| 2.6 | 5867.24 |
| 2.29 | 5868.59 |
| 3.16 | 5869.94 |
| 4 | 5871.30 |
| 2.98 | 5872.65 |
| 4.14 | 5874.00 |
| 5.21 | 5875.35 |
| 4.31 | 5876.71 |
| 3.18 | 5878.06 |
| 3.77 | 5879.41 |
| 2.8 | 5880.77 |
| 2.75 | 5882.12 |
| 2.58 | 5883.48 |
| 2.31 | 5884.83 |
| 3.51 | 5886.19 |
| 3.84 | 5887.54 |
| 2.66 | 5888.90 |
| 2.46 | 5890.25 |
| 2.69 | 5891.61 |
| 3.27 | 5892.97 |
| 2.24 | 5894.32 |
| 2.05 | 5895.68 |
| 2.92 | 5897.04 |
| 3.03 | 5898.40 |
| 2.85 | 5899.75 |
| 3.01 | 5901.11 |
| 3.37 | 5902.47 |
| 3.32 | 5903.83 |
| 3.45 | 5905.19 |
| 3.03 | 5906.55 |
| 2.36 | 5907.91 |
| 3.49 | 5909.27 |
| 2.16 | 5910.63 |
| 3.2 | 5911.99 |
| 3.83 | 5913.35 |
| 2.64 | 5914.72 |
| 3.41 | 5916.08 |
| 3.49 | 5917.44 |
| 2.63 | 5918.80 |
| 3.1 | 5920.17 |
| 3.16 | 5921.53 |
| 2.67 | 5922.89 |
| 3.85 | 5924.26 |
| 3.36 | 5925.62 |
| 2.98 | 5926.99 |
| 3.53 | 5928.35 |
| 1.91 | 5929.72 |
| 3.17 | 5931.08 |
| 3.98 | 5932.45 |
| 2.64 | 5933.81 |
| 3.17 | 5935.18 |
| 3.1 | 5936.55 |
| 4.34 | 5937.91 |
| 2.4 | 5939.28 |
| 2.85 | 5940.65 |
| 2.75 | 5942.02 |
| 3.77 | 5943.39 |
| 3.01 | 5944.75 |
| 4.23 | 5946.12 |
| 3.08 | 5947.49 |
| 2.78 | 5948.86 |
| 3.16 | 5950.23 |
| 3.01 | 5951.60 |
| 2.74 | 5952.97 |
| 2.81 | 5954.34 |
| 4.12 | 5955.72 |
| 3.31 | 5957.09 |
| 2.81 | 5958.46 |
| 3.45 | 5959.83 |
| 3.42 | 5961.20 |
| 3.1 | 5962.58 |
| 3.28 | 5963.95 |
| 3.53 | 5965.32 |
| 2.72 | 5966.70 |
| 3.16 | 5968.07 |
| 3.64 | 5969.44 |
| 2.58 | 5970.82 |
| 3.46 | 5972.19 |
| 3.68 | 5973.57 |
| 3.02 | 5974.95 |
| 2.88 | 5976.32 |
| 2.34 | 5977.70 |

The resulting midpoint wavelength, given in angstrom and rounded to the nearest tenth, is 5895.7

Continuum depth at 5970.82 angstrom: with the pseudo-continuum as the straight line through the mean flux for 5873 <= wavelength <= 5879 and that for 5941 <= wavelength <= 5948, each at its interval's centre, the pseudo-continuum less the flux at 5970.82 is 0.47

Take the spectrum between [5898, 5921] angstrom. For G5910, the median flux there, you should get 3.10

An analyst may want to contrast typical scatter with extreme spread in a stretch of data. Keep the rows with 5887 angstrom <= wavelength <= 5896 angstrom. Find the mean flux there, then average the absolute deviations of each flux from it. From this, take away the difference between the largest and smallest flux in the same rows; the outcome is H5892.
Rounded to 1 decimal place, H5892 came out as -1.3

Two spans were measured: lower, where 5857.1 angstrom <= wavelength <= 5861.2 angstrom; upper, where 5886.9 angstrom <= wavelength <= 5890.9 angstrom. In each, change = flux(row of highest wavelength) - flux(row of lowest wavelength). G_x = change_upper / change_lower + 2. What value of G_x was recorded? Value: 10.6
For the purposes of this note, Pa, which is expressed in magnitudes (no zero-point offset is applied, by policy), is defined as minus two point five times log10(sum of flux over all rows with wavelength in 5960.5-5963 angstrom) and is -2.0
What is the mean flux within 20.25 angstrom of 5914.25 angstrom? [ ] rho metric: 3.03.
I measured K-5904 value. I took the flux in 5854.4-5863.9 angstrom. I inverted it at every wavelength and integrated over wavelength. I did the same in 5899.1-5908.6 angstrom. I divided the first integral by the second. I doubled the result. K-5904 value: 2.0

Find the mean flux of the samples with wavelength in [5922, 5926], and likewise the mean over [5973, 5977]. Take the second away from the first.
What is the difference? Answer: 0.10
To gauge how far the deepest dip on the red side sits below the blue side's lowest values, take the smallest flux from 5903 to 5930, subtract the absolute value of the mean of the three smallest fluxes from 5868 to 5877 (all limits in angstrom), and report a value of -0.90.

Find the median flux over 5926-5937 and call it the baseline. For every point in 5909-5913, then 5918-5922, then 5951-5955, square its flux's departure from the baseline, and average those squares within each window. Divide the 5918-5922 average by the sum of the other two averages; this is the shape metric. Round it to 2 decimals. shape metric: 0.19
